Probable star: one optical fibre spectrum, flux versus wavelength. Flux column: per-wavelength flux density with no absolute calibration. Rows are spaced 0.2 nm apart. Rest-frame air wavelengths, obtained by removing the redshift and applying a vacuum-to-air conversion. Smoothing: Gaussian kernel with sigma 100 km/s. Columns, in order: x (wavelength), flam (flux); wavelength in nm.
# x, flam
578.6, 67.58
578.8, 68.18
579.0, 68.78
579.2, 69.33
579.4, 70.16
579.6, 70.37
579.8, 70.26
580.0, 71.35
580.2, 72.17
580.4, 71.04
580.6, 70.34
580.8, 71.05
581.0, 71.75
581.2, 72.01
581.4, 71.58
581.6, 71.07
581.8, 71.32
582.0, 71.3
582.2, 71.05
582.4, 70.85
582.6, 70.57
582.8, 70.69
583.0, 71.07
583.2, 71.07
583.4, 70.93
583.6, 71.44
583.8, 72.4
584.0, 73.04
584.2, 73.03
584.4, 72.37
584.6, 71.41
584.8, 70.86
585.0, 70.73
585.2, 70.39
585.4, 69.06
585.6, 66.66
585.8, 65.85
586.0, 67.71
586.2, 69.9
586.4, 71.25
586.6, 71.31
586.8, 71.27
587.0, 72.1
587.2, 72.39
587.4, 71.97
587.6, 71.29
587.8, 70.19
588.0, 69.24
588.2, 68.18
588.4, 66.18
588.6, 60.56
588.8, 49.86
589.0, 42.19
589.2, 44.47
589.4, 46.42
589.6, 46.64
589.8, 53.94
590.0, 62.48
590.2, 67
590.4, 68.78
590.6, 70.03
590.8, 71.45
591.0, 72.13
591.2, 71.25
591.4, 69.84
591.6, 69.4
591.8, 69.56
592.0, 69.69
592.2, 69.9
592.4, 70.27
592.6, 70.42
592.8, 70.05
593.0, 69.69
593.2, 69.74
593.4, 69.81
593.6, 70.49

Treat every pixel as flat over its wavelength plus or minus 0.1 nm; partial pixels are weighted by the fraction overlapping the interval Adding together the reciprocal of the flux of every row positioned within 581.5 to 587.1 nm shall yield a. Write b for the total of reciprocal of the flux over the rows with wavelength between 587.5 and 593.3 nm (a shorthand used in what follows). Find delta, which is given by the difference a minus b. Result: -0.07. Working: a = 0.40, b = 0.46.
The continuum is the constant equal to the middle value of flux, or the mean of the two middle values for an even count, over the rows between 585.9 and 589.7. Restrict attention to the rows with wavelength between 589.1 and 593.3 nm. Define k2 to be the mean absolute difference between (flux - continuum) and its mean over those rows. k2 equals 7.0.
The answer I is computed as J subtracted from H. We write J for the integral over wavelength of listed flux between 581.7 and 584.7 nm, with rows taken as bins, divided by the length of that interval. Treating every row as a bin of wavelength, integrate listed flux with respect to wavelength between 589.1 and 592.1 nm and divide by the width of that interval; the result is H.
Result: -8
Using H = 63.5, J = 71.5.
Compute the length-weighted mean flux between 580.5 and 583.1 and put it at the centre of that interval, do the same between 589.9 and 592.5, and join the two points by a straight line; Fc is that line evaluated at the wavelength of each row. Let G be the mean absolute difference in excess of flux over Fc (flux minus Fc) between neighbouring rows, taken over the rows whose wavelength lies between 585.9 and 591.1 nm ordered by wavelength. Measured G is 2.60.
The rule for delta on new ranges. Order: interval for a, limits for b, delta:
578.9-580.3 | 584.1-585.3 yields 0.02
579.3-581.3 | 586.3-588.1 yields 0.01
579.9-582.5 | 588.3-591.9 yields -0.12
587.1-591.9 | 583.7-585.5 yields 0.26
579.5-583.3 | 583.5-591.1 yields -0.32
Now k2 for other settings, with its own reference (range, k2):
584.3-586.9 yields 1.6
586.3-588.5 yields 1.5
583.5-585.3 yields 0.9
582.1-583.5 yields 0.2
